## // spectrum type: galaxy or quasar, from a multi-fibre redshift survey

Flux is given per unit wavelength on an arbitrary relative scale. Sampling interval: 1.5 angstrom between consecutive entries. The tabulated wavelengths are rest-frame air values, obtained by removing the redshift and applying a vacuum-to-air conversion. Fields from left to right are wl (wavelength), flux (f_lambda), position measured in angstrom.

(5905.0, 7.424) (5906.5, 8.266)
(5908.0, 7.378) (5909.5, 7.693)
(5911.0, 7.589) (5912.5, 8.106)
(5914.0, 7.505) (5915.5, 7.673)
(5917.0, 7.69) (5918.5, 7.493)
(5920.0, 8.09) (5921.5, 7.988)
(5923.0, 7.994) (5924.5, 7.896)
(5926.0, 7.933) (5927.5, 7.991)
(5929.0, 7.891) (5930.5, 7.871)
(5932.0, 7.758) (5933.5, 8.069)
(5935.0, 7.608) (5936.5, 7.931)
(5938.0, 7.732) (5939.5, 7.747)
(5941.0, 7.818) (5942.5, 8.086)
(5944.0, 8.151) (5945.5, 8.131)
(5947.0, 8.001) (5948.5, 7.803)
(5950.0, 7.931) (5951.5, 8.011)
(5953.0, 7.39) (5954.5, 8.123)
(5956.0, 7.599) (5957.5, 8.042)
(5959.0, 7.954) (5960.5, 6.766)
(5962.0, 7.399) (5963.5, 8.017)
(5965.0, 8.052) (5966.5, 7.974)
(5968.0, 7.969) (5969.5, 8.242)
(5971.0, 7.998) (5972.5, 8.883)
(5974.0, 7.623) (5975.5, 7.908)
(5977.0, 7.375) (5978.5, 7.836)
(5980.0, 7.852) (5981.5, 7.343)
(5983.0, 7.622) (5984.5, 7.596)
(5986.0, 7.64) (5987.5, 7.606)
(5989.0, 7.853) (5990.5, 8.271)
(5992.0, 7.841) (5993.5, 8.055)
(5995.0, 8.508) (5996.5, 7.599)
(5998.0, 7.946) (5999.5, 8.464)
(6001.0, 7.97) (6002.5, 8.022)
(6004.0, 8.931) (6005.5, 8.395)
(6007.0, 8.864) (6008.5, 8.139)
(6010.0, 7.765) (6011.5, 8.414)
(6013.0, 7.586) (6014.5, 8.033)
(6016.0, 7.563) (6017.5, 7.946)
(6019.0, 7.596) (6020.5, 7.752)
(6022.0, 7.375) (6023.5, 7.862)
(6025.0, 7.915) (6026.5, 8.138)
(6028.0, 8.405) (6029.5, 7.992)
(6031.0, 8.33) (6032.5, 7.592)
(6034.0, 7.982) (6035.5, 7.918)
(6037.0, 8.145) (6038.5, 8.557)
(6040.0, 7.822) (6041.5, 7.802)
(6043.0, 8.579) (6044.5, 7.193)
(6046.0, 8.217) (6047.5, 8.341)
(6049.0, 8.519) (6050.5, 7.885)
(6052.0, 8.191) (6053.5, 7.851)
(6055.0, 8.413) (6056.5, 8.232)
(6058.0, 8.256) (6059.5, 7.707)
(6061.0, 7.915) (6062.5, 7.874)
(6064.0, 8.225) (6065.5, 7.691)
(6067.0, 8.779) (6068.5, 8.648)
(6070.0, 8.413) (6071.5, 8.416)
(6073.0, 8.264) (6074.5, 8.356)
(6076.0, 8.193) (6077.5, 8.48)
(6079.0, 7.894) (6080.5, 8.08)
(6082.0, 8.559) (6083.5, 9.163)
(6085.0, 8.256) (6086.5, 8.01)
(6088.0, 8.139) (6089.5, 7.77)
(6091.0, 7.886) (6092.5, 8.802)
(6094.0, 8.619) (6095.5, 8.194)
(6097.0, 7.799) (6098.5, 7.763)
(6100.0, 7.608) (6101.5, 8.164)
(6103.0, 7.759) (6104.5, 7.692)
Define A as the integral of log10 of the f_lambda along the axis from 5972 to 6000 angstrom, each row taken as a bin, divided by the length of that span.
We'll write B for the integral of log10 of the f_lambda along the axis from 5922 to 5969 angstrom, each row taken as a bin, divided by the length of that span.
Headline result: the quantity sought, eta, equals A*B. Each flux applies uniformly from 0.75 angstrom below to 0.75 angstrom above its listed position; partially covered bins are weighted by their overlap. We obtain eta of 0.802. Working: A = 0.896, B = 0.895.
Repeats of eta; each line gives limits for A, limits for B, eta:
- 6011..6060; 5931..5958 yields 0.809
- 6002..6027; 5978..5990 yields 0.800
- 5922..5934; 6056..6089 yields 0.823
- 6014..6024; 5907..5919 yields 0.784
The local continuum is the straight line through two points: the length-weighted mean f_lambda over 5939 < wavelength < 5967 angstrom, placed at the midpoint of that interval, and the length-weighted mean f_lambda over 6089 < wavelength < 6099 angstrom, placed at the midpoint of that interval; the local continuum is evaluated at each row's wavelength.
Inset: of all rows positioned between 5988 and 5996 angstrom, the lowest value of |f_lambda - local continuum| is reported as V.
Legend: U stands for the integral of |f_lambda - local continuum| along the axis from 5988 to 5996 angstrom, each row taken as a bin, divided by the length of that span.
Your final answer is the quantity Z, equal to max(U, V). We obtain 0.25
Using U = 0.25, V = 0.064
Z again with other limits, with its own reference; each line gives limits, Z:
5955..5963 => 0.41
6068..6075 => 0.32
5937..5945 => 0.15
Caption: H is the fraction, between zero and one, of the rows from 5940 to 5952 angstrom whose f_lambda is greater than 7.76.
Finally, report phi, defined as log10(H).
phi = 0.00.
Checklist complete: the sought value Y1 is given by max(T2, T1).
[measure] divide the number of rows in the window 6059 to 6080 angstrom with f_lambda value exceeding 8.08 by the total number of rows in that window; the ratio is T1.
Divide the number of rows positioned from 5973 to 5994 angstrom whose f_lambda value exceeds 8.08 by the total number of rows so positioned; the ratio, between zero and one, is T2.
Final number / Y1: 0.64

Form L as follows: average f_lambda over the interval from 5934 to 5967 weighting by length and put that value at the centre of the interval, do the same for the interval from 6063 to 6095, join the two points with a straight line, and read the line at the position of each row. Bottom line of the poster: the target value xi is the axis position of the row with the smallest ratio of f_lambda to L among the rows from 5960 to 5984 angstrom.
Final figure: 5960.5 angstrom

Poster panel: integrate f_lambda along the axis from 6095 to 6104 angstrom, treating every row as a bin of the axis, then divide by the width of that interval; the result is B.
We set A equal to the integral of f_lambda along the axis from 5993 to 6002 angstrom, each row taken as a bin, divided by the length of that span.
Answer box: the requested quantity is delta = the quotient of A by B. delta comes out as 1.03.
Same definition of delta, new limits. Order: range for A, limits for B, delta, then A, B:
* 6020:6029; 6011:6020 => 1.01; 7.91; 7.84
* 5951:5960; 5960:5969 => 1.01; 7.82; 7.74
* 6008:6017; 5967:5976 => 0.98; 7.91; 8.11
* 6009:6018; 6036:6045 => 0.98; 7.89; 8.04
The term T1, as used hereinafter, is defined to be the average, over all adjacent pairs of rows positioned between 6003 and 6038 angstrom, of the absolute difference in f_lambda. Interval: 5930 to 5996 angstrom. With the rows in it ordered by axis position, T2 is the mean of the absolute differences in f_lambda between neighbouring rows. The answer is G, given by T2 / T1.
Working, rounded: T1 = 0.41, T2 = 0.32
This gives 0.80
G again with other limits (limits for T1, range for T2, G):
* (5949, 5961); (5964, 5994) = 0.63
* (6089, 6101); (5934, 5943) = 0.55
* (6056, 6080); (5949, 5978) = 1.60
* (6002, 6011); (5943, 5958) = 0.53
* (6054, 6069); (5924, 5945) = 0.45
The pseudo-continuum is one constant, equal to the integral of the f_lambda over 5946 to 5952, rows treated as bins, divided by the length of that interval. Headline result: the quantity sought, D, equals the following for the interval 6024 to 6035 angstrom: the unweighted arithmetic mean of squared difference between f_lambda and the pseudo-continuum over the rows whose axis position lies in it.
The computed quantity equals 0.08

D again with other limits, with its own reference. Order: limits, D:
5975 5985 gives 0.13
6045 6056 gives 0.12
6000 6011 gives 0.30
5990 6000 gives 0.12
